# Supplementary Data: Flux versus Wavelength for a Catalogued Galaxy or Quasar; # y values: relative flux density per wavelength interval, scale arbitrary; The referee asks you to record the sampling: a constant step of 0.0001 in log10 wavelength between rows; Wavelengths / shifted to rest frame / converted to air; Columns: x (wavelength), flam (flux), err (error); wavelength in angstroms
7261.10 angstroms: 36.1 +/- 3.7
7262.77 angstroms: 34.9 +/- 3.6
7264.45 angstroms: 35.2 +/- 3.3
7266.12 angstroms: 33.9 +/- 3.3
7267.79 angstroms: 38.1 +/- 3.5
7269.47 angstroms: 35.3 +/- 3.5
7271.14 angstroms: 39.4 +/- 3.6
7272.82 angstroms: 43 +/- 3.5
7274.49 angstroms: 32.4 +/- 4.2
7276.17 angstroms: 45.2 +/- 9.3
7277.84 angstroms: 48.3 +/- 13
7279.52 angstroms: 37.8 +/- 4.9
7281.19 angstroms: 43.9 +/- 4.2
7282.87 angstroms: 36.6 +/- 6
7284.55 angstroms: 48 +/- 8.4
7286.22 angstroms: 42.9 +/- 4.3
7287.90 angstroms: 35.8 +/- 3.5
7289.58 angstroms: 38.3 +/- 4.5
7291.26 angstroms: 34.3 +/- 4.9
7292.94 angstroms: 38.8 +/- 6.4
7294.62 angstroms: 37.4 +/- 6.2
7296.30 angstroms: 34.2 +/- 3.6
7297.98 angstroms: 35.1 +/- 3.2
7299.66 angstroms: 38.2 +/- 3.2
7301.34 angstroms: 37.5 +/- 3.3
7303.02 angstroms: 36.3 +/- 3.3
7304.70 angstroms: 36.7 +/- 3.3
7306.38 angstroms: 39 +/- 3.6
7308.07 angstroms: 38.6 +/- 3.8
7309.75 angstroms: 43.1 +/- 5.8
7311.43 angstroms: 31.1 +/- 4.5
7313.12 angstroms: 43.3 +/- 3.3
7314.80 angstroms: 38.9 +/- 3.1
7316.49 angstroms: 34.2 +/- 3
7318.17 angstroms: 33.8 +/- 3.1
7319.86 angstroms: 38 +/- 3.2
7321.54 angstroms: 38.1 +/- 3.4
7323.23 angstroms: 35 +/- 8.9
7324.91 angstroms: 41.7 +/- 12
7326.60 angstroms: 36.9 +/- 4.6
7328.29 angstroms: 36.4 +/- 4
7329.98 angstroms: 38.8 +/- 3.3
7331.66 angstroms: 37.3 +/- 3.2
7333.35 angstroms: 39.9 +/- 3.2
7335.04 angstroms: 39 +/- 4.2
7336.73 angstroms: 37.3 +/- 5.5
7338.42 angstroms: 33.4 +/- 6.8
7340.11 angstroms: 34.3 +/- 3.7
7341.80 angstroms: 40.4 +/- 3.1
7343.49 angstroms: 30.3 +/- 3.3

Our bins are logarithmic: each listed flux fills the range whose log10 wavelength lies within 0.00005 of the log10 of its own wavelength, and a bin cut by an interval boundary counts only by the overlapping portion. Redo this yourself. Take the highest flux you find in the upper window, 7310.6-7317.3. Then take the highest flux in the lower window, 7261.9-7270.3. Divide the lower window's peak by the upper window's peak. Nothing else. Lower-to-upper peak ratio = 0.88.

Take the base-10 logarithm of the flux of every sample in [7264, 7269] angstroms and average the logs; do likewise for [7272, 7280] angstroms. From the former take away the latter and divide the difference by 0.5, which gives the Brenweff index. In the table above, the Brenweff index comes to -0.12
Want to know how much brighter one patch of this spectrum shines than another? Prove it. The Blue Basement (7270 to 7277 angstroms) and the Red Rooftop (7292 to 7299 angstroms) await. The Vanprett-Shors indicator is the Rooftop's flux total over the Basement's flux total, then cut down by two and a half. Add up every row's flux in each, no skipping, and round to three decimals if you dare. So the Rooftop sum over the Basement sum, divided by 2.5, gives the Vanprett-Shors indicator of 0.364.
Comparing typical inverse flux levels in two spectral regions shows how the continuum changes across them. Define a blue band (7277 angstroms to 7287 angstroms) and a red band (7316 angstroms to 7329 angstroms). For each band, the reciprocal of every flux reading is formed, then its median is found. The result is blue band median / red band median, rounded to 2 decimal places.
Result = 0.84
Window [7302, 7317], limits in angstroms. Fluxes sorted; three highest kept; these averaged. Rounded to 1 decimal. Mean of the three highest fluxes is 41.8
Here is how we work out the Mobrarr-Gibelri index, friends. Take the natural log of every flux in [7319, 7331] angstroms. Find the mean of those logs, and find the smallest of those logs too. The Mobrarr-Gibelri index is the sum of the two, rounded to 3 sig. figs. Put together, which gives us 7.19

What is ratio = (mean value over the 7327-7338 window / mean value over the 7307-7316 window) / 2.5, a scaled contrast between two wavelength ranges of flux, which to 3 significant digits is 0.391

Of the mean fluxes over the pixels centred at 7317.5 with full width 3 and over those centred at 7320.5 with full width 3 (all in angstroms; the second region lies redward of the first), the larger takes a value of 38.0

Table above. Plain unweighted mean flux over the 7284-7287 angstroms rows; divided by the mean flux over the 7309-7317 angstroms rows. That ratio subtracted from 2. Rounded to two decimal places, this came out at 0.81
